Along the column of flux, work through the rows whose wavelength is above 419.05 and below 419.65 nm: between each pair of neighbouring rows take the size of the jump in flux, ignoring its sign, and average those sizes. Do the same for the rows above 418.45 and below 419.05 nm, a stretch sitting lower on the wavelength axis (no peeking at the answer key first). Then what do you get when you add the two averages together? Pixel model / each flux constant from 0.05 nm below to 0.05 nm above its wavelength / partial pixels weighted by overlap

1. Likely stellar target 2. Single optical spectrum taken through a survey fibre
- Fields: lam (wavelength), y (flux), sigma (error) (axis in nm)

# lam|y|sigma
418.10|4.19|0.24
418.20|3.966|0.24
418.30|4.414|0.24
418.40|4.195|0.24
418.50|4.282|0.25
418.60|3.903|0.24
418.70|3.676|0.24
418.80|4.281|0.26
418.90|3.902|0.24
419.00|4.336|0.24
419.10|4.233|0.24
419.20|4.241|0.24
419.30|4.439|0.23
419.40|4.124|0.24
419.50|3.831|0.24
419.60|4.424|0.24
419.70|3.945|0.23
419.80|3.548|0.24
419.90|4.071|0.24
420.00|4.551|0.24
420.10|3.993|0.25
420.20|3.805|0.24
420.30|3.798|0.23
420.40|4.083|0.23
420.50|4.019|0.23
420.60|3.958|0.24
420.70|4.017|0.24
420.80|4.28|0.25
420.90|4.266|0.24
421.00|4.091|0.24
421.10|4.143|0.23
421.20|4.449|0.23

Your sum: 0.69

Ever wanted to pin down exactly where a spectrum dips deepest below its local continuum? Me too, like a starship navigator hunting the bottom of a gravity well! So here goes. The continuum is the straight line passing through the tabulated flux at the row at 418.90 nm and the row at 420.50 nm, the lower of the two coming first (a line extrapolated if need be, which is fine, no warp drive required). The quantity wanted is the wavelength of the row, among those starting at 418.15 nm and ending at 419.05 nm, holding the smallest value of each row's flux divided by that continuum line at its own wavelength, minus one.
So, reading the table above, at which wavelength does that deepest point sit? 418.70 nm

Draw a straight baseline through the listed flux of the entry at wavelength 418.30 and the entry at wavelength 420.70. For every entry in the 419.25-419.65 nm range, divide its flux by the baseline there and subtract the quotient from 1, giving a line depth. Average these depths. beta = 0.00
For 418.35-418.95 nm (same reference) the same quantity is 0.07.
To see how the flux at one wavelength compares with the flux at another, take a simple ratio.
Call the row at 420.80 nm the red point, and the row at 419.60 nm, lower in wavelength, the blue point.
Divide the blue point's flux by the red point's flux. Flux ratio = 1.03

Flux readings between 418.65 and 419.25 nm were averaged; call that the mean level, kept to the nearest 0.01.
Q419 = 4.11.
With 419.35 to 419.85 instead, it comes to 3.97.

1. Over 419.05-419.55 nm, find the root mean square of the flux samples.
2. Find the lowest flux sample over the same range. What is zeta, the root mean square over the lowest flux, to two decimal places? 1.09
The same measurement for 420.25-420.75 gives 1.05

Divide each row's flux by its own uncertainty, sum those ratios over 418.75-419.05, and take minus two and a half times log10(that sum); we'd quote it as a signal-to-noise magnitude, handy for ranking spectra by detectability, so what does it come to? -4.3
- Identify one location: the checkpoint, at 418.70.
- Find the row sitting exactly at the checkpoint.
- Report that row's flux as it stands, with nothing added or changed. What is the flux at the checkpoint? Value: 3.676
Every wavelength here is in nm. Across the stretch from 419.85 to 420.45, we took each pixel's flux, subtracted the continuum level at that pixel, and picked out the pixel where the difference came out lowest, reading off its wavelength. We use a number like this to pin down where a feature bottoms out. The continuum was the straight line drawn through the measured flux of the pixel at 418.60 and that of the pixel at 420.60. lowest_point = 420.30 nm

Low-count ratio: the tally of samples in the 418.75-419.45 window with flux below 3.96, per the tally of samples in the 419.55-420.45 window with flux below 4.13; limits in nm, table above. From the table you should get 0.1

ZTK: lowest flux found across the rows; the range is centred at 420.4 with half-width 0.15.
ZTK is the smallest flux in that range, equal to 3.798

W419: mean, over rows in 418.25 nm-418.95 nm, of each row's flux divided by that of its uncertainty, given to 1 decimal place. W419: 16.8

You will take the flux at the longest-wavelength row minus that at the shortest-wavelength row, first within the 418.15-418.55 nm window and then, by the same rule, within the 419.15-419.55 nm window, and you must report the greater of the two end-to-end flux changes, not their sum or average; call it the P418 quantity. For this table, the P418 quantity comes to 0.32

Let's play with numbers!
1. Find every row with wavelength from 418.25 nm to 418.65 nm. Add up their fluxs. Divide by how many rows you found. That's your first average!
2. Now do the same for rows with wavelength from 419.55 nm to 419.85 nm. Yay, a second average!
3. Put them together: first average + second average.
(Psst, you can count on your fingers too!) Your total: 8.17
